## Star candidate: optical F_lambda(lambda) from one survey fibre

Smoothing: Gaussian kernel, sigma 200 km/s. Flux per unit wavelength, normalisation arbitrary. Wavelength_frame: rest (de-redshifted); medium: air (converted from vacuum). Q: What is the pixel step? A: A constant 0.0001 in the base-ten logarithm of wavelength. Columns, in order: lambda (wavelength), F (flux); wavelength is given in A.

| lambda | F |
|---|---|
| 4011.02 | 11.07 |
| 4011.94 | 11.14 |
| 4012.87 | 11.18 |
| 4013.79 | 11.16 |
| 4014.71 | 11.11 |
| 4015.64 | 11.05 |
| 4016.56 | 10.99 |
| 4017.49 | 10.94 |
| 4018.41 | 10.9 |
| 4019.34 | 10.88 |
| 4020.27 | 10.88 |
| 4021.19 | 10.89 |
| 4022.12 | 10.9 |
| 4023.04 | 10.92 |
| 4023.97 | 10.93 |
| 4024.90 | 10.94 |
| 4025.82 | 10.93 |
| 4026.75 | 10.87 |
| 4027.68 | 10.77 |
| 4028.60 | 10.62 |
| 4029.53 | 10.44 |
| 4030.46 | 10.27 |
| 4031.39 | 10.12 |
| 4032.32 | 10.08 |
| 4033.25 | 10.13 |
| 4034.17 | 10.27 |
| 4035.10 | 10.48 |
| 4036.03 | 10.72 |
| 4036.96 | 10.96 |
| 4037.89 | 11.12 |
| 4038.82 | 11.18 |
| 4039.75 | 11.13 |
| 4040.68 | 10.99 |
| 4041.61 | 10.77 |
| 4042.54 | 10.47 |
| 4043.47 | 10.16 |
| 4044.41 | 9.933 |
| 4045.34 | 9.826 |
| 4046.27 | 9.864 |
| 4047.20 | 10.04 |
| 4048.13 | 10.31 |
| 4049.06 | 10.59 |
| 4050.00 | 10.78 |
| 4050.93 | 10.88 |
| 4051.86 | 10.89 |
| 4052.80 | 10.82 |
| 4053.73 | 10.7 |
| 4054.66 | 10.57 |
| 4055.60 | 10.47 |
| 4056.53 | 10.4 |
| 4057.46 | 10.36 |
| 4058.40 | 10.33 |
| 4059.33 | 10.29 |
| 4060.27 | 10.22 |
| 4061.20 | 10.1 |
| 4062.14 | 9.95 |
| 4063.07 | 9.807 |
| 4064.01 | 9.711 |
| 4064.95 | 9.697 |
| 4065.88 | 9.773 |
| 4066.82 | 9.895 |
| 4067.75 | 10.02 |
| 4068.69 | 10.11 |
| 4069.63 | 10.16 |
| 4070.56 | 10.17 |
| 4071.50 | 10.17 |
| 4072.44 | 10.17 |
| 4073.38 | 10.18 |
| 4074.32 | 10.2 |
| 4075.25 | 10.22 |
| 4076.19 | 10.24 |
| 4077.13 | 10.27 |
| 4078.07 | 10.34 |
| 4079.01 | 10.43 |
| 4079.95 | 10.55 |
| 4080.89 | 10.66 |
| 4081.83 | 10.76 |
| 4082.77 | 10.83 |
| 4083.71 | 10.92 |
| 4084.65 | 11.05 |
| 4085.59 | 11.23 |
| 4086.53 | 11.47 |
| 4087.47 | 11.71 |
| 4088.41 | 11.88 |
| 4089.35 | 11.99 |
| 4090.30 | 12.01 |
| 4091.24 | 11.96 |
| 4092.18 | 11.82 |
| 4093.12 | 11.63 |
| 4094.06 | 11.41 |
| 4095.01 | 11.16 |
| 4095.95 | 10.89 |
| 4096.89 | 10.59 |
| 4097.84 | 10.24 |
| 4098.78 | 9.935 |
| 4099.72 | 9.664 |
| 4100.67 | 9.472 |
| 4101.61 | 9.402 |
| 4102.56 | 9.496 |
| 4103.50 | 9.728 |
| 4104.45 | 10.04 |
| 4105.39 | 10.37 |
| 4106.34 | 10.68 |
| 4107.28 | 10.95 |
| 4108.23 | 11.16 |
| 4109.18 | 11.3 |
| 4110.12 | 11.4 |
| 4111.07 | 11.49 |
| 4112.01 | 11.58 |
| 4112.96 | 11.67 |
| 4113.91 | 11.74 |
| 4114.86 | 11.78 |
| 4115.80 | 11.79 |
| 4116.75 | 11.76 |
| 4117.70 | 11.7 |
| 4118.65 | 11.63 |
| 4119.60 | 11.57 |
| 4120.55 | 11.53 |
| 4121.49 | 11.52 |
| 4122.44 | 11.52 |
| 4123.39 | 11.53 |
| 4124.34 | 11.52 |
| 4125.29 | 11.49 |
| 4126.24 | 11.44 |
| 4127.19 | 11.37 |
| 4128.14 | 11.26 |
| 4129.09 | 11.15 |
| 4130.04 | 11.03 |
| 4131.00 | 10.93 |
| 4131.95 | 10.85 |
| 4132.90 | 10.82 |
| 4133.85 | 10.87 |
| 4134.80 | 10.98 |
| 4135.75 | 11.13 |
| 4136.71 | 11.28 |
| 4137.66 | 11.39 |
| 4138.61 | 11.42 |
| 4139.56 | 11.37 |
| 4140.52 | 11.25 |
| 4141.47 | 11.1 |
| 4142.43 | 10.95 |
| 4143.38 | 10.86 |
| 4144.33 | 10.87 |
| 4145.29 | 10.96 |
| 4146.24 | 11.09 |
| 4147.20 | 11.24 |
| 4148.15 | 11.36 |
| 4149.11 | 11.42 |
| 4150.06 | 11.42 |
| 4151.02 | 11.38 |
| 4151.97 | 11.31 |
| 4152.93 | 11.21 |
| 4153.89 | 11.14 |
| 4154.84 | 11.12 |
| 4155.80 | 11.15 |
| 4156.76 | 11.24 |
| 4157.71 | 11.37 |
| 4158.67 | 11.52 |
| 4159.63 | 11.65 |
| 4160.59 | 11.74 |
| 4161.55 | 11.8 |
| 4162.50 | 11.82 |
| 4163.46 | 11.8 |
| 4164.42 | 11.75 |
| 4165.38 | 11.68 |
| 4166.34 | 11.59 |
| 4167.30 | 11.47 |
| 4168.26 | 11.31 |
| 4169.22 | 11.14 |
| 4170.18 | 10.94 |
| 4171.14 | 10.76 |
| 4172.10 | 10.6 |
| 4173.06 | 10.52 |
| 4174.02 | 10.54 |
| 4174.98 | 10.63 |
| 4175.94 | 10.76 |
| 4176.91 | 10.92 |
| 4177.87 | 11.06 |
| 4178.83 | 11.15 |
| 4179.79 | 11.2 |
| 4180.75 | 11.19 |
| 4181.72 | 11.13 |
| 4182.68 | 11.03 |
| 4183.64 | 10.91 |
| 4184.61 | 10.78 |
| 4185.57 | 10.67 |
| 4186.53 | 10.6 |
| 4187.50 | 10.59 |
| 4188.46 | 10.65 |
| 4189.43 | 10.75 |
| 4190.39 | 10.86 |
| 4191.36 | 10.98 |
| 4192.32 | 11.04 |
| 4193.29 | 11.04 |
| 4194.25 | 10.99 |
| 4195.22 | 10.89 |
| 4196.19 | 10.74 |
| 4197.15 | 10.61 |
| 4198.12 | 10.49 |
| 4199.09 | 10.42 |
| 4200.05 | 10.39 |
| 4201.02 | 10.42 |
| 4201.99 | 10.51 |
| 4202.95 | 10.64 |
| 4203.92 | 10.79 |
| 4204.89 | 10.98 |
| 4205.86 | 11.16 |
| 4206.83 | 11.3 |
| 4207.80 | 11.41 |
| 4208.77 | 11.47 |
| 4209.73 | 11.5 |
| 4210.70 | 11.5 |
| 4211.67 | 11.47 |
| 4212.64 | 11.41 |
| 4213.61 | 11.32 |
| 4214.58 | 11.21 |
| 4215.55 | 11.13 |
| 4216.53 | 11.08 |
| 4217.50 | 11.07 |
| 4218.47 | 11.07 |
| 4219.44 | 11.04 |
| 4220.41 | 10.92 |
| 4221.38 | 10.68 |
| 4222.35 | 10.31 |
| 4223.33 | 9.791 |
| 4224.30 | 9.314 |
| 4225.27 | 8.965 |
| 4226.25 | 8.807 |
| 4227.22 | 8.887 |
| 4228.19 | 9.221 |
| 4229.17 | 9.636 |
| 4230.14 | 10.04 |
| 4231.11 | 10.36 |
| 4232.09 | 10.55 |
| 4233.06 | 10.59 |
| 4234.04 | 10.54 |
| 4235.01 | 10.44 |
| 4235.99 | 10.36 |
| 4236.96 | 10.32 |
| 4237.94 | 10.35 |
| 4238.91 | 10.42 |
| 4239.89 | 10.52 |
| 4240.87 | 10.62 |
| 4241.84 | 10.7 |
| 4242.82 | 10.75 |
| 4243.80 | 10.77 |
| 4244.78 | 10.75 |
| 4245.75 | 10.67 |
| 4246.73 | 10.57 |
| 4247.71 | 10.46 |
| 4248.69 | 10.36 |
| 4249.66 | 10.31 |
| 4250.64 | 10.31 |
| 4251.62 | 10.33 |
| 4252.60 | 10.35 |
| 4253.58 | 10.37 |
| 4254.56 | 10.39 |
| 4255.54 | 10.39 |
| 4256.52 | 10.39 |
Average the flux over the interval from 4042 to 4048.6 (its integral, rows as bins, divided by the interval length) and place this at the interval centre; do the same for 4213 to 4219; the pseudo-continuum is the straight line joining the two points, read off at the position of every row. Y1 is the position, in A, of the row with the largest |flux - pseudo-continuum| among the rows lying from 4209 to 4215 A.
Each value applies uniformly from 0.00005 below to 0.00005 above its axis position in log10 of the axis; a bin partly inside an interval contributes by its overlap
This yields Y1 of 4209.73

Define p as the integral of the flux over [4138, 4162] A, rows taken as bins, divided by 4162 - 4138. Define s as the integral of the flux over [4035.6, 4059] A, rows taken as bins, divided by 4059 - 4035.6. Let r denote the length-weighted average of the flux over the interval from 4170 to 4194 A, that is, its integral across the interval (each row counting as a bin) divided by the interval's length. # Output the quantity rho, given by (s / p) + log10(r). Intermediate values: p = 11.3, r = 10.9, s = 10.6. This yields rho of 1.97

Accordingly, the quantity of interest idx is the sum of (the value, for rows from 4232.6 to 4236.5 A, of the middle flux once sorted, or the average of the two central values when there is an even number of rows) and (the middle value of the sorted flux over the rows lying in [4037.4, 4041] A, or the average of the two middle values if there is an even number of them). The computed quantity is 21.6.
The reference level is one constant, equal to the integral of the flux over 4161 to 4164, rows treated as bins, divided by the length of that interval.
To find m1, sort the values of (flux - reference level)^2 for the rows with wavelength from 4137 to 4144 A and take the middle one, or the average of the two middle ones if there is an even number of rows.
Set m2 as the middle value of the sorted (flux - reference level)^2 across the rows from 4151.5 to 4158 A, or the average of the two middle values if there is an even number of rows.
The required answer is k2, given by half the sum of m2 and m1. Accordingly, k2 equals 0.3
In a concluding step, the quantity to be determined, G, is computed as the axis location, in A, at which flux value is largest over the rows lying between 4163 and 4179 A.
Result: 4163.46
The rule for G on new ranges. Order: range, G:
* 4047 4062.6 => 4051.86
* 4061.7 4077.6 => 4077.13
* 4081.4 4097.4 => 4090.30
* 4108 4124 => 4115.80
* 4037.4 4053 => 4038.82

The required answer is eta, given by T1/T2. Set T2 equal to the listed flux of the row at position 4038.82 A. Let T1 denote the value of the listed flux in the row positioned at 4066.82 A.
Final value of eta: 0.89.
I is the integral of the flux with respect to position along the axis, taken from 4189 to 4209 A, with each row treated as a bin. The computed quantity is 217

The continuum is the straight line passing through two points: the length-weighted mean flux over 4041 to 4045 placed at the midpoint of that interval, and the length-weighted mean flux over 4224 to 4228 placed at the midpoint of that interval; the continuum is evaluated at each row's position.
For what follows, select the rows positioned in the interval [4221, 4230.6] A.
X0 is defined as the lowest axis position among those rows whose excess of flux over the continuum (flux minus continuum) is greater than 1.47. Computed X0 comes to 4221.38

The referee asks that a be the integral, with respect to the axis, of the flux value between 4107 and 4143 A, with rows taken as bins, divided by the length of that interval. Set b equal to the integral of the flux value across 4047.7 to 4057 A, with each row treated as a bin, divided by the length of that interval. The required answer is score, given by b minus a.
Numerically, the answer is -0.7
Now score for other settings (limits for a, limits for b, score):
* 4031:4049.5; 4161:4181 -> 0.7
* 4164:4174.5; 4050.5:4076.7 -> -0.9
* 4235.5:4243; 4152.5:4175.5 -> 0.8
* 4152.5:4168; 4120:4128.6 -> 0.0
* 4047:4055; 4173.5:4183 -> 0.3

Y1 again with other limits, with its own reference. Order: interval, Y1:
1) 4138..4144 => 4138.61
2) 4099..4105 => 4101.61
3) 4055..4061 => 4055.60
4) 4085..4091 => 4090.30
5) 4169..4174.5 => 4173.06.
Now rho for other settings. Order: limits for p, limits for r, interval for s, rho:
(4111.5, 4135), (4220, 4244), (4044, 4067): 1.91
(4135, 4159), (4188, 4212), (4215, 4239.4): 1.95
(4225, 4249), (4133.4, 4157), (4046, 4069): 2.05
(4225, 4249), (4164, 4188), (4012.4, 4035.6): 2.09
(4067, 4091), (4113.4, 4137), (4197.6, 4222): 2.08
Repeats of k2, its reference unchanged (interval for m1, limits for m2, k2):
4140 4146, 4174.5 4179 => 0.8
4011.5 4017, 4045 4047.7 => 2.2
